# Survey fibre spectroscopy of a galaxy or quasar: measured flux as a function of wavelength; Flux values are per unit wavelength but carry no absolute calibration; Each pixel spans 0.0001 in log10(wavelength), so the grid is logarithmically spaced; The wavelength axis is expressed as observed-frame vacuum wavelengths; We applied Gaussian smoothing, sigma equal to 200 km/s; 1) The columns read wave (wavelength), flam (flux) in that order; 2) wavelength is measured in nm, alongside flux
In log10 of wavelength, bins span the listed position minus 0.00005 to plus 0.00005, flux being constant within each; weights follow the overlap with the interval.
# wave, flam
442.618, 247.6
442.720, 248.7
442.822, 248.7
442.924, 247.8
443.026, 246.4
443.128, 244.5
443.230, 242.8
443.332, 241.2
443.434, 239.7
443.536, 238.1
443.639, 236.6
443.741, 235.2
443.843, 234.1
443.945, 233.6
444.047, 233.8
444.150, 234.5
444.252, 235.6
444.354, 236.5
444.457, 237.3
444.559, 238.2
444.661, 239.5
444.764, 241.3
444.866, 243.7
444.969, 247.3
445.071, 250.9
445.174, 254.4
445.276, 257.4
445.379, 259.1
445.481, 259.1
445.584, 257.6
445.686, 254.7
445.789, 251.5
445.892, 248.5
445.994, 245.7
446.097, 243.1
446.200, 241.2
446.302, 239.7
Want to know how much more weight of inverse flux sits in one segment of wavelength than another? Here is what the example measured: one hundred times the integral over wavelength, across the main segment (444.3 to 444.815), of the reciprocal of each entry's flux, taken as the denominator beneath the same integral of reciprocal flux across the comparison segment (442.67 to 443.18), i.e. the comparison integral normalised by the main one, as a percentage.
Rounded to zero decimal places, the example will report 96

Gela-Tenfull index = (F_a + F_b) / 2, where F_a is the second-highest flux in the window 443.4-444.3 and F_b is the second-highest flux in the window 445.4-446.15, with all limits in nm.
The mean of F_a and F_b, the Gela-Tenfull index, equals 248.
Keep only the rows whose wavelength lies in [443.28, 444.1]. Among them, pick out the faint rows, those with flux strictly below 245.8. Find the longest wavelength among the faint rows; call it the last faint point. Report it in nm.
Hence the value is 444.047 nm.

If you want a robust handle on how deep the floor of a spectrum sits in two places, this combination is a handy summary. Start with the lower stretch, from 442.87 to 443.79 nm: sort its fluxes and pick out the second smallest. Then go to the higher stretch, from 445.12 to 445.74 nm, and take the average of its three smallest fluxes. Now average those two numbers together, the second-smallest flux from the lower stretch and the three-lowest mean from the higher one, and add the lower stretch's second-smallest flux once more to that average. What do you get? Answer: 483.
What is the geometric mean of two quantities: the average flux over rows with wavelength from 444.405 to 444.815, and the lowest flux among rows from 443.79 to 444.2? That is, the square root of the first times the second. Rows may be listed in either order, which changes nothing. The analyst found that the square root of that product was 236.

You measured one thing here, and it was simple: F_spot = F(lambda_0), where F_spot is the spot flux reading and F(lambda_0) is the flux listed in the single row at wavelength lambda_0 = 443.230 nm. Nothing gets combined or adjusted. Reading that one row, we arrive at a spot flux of 242.8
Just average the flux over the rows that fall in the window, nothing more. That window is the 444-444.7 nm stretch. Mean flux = 236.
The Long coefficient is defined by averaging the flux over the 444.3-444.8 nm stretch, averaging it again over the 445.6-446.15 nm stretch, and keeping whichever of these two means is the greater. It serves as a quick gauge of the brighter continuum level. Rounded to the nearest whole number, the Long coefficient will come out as 249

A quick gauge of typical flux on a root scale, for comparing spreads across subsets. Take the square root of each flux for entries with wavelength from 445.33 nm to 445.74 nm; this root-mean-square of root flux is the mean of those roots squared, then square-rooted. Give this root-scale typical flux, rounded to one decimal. 16.1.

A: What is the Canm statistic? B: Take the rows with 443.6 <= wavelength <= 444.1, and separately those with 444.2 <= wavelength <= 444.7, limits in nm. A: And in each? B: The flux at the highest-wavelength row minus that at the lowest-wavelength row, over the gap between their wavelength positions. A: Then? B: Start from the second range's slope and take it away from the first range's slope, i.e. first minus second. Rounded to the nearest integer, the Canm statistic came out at -16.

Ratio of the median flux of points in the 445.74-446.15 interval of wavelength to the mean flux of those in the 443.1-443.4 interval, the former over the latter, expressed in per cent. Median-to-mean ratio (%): 102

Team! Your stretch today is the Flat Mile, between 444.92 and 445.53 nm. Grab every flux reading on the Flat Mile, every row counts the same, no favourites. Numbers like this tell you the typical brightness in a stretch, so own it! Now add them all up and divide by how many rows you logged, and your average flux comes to 255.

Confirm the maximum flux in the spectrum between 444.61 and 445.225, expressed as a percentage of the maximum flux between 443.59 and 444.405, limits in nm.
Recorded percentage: 108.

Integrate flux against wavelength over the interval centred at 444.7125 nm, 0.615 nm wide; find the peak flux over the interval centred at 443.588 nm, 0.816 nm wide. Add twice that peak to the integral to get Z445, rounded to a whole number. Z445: 634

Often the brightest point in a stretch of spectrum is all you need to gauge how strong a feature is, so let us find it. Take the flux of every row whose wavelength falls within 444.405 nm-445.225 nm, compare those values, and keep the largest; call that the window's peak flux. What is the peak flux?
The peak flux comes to 254.4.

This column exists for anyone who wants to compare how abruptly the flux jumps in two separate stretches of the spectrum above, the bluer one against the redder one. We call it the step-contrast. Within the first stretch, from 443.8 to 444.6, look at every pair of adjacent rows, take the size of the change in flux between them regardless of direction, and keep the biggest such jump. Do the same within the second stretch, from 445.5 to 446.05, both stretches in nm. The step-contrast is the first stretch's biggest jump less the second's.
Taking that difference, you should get -2.1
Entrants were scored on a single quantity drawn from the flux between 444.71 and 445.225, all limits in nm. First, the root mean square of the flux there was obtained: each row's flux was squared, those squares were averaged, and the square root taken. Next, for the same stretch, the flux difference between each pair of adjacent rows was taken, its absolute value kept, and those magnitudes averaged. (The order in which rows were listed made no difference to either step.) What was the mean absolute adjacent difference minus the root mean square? -244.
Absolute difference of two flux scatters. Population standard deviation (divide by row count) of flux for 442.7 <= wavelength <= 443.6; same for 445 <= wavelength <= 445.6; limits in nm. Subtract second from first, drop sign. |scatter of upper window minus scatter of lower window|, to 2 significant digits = 0.83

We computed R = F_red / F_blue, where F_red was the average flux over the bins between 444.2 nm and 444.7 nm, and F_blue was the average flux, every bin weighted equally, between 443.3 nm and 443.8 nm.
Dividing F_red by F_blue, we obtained 1.00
